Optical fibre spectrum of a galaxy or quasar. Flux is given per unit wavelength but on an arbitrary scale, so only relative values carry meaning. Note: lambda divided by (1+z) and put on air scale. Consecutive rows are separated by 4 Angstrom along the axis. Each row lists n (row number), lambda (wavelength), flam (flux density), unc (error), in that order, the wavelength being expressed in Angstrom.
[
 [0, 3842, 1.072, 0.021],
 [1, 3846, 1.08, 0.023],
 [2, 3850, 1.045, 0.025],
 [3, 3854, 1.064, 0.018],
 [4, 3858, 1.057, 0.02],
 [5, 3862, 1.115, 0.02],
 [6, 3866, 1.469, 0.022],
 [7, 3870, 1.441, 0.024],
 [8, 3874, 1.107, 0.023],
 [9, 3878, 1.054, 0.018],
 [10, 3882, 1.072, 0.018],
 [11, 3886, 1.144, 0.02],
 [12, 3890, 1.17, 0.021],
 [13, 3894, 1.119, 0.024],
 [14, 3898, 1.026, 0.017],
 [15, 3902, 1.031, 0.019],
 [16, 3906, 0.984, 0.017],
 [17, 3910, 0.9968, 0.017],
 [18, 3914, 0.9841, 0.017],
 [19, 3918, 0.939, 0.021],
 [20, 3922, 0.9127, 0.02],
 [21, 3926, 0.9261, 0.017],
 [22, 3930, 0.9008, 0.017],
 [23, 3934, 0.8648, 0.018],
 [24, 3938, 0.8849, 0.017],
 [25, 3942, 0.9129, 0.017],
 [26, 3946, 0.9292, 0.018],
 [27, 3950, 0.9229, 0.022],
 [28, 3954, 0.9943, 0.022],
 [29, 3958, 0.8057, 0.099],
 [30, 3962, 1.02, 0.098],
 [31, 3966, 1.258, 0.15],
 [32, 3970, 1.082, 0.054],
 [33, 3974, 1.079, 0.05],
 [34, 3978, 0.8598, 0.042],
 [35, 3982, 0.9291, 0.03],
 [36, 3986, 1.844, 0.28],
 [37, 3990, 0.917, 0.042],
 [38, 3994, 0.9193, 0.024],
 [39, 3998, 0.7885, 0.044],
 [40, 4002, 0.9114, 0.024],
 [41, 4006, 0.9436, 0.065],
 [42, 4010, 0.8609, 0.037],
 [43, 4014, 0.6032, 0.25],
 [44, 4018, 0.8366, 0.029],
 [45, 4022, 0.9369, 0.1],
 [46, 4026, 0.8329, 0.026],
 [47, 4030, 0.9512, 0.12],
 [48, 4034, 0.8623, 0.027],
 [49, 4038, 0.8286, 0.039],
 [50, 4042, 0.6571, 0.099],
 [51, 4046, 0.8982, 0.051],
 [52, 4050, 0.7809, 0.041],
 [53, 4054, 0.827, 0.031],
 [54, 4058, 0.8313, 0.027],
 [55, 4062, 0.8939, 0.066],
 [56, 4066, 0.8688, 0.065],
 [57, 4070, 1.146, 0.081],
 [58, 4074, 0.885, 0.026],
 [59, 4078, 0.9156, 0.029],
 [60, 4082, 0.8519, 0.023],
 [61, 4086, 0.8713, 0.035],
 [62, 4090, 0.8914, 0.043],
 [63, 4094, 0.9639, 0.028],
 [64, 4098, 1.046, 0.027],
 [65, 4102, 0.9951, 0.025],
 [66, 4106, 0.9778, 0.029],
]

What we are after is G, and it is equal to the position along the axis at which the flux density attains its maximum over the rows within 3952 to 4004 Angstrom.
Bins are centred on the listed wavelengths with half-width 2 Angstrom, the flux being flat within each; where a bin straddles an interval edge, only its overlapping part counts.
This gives 3986 Angstrom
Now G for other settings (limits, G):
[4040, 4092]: 4070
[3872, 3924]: 3890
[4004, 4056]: 4030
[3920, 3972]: 3966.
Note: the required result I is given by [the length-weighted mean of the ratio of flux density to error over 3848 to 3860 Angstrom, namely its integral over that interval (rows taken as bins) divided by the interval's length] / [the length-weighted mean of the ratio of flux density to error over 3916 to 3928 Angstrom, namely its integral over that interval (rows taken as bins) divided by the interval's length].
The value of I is 1.1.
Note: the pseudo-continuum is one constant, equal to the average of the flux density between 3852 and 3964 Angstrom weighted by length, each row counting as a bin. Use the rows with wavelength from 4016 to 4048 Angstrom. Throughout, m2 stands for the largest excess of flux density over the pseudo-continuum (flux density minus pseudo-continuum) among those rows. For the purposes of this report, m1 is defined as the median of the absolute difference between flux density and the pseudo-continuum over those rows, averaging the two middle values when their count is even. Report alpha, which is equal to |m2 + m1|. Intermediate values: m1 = 0.18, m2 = -0.08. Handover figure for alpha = 0.10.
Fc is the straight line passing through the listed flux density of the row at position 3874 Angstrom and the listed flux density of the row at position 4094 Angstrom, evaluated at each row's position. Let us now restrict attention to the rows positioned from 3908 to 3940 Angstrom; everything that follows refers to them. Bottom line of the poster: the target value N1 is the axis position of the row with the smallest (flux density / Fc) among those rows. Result 3934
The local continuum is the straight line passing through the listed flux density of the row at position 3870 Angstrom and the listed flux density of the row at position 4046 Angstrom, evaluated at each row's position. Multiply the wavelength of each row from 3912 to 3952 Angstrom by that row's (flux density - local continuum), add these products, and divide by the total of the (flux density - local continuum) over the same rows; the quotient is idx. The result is 3931.2 Angstrom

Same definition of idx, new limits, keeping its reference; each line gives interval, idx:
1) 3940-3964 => 3951.1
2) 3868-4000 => 3919.2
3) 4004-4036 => 4016.6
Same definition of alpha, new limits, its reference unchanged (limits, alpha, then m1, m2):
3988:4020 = 0.06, 0.14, -0.09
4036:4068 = 0.07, 0.20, -0.13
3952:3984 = 0.30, 0.08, 0.23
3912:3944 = 0.07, 0.12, -0.05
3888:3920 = 0.19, 0.05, 0.14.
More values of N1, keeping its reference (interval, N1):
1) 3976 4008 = 3998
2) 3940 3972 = 3958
